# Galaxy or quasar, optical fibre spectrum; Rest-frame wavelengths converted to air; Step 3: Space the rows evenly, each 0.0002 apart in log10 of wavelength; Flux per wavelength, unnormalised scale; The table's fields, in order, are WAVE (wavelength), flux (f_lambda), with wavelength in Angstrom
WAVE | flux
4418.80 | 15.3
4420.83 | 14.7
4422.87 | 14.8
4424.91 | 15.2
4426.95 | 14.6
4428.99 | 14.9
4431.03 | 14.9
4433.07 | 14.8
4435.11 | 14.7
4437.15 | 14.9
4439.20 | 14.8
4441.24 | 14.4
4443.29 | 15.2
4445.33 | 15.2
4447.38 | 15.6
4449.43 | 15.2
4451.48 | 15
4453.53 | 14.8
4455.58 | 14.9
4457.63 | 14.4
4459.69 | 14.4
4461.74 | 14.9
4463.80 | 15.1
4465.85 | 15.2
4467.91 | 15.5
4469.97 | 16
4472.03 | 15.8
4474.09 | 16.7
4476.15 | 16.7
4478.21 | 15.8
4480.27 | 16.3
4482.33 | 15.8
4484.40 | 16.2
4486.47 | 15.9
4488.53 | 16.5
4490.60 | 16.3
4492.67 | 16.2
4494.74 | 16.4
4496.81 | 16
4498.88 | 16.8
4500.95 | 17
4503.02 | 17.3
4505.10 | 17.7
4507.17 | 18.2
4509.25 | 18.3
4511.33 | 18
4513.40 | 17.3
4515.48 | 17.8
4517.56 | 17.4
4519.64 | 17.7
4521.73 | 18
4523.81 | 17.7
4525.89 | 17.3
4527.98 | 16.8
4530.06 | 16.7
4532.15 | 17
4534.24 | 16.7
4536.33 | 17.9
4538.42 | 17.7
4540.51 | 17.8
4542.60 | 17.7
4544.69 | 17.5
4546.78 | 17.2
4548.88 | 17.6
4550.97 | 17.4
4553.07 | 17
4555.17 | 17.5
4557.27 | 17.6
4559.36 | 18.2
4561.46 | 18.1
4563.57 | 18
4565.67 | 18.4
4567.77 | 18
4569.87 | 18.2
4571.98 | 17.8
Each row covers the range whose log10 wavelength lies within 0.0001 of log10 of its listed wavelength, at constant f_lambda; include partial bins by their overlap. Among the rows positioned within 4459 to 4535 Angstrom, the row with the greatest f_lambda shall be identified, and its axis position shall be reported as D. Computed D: 4509.25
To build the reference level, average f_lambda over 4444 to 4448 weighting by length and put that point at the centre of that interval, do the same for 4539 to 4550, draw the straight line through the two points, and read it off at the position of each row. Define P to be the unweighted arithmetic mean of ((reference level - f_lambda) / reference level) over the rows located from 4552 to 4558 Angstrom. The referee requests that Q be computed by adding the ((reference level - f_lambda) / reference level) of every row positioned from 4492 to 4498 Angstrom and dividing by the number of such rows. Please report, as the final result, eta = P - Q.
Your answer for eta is 0.009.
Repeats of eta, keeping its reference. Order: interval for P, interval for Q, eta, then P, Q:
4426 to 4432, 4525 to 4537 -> 0.001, 0.013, 0.012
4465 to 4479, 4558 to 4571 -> 0.007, 0.000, -0.007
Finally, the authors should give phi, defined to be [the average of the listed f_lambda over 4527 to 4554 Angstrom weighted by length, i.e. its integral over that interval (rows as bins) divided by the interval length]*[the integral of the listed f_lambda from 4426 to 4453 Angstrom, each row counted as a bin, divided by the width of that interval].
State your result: 259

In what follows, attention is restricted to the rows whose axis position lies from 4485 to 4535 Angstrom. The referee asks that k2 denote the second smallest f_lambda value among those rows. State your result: 16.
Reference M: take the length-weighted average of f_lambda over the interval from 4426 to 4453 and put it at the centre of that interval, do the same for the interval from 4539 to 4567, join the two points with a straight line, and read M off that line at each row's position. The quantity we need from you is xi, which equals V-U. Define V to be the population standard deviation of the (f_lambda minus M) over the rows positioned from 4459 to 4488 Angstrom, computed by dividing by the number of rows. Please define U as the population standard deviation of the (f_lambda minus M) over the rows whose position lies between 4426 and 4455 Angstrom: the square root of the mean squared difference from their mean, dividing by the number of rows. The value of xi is 0.25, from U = 0.265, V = 0.51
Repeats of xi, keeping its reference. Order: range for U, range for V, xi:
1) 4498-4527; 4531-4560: -0.04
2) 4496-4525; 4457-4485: 0.07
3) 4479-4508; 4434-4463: -0.11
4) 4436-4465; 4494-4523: 0.12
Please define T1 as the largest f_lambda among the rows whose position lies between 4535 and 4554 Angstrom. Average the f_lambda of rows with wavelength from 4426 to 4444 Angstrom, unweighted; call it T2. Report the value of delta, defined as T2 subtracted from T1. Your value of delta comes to 3.1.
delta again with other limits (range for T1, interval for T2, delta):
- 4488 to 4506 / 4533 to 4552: 0.2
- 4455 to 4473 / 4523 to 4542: -1.3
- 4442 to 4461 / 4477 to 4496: -0.6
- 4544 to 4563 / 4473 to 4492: 2.0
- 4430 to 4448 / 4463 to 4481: -0.3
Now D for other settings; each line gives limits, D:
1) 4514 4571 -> 4565.67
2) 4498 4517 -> 4509.25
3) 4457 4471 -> 4469.97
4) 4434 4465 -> 4447.38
